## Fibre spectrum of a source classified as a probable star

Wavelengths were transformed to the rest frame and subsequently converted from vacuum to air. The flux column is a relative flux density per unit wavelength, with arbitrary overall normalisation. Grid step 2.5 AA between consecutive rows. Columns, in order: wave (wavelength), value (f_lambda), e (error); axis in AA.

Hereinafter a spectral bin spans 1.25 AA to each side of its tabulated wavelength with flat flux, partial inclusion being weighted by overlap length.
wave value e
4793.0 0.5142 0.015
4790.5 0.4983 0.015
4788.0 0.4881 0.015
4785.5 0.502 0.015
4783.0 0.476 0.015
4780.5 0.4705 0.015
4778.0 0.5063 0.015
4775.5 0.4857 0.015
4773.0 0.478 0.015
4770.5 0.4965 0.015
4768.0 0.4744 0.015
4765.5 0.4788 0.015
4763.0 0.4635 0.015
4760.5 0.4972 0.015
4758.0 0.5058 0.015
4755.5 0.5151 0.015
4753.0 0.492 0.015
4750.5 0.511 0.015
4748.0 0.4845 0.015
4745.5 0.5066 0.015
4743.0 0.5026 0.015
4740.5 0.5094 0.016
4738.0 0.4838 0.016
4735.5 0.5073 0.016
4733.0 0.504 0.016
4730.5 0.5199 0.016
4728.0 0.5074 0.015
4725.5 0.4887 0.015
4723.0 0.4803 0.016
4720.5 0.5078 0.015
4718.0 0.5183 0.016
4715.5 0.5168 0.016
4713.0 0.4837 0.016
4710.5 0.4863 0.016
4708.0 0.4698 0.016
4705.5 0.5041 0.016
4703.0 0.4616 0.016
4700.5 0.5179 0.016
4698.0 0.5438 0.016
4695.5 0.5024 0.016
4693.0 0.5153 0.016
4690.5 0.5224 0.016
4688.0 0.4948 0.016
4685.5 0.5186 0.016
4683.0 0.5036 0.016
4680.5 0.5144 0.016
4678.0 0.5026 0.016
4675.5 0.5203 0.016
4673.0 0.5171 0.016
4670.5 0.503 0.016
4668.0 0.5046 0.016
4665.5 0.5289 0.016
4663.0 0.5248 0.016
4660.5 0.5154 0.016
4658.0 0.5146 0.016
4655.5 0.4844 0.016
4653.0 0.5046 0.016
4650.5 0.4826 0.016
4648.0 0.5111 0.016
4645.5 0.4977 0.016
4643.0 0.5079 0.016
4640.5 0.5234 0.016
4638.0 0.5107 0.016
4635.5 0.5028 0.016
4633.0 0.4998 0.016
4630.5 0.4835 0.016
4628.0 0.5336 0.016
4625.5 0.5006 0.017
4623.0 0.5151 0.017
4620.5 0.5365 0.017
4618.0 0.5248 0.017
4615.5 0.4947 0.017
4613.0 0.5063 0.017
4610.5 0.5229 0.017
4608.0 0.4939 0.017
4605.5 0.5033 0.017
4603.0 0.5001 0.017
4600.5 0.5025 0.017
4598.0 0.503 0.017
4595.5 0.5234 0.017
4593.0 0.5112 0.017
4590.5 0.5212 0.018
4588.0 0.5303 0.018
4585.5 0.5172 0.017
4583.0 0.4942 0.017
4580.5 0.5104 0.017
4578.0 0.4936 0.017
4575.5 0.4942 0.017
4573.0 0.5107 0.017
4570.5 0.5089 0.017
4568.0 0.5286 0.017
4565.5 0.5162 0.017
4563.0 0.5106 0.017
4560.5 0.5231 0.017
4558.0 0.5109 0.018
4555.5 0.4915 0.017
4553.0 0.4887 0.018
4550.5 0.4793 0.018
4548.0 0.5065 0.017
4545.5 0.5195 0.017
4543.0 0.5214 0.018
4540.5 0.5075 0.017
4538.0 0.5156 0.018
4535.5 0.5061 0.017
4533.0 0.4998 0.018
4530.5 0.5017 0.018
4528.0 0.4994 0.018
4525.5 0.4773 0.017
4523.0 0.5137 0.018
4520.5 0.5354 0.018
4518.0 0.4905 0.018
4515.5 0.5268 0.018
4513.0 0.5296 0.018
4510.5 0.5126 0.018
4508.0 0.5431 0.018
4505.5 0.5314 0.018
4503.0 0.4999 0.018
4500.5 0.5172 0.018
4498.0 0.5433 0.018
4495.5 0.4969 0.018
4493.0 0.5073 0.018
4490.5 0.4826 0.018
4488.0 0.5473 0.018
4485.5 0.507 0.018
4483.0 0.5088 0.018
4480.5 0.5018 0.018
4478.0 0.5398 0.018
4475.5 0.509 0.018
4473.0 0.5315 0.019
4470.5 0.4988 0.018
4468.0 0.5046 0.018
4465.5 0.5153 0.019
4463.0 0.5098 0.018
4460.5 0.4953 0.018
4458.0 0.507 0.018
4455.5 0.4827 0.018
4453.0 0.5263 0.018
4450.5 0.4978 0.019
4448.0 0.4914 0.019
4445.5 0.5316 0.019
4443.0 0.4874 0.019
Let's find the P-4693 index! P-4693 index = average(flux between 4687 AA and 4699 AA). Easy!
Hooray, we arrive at 0.516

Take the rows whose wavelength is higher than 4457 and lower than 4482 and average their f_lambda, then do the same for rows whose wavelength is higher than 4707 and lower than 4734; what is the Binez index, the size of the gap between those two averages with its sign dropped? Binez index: 0.013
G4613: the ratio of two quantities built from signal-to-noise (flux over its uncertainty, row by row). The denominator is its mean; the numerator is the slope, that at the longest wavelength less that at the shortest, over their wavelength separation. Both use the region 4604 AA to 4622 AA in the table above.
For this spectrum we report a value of 0.0043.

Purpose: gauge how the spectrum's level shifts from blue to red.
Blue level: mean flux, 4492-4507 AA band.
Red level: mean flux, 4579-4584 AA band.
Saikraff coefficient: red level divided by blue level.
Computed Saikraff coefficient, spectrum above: 0.97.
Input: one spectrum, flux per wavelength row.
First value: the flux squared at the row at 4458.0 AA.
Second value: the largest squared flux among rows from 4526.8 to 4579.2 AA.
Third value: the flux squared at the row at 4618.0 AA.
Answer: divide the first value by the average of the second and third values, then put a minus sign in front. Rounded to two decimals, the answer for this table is -0.93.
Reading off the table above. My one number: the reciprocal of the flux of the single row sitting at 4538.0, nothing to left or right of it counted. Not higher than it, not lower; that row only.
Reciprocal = 1.94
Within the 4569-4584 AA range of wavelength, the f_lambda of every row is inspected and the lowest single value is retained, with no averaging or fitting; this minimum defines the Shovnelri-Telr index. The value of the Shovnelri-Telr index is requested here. 0.4936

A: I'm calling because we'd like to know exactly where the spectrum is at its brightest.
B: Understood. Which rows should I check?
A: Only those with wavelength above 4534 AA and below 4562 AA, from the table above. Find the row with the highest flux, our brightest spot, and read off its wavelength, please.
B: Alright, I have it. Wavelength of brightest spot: 4560.5 AA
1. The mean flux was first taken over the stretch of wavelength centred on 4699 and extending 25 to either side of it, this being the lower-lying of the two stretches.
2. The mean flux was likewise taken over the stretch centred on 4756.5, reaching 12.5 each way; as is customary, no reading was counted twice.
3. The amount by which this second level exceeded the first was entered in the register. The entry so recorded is -0.011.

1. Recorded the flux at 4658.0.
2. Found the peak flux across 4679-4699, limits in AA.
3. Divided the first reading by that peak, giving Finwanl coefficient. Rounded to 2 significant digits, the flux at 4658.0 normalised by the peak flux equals 0.95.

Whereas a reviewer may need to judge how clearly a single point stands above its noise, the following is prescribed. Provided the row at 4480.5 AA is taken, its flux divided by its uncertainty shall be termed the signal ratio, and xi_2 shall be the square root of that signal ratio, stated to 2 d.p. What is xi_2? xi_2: 5.28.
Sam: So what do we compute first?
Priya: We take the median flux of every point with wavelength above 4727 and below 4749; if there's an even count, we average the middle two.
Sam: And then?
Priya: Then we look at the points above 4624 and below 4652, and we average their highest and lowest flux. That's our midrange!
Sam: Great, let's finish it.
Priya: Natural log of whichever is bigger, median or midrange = -0.677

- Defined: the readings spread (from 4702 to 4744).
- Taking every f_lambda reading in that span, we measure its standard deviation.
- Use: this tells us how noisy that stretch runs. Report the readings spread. 0.017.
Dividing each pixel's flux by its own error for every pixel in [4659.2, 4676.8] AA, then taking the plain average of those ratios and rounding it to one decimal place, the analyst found 32.3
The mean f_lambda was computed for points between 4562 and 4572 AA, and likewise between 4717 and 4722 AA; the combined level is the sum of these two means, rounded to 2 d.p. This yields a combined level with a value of 1.03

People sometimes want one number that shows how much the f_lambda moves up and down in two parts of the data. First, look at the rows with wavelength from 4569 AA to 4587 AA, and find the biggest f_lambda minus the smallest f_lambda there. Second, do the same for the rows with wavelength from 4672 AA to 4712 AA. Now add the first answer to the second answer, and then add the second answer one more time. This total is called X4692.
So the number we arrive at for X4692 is 0.19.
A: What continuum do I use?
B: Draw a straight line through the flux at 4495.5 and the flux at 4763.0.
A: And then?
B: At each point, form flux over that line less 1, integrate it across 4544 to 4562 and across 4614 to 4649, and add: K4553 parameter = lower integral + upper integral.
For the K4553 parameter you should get 2.7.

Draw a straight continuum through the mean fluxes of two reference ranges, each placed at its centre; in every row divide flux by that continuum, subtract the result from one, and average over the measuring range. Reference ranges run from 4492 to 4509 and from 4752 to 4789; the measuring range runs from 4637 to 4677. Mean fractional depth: -0.02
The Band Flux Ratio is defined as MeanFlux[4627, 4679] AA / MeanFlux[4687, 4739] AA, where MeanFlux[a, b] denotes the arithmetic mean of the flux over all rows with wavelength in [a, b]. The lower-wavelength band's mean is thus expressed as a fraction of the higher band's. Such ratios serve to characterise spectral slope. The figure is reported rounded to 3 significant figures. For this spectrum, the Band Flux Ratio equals 1.01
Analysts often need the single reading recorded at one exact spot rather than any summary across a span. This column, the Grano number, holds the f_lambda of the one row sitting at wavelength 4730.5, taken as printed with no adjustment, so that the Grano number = 0.5199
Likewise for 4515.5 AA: 0.5268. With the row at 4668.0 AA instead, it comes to 0.5046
